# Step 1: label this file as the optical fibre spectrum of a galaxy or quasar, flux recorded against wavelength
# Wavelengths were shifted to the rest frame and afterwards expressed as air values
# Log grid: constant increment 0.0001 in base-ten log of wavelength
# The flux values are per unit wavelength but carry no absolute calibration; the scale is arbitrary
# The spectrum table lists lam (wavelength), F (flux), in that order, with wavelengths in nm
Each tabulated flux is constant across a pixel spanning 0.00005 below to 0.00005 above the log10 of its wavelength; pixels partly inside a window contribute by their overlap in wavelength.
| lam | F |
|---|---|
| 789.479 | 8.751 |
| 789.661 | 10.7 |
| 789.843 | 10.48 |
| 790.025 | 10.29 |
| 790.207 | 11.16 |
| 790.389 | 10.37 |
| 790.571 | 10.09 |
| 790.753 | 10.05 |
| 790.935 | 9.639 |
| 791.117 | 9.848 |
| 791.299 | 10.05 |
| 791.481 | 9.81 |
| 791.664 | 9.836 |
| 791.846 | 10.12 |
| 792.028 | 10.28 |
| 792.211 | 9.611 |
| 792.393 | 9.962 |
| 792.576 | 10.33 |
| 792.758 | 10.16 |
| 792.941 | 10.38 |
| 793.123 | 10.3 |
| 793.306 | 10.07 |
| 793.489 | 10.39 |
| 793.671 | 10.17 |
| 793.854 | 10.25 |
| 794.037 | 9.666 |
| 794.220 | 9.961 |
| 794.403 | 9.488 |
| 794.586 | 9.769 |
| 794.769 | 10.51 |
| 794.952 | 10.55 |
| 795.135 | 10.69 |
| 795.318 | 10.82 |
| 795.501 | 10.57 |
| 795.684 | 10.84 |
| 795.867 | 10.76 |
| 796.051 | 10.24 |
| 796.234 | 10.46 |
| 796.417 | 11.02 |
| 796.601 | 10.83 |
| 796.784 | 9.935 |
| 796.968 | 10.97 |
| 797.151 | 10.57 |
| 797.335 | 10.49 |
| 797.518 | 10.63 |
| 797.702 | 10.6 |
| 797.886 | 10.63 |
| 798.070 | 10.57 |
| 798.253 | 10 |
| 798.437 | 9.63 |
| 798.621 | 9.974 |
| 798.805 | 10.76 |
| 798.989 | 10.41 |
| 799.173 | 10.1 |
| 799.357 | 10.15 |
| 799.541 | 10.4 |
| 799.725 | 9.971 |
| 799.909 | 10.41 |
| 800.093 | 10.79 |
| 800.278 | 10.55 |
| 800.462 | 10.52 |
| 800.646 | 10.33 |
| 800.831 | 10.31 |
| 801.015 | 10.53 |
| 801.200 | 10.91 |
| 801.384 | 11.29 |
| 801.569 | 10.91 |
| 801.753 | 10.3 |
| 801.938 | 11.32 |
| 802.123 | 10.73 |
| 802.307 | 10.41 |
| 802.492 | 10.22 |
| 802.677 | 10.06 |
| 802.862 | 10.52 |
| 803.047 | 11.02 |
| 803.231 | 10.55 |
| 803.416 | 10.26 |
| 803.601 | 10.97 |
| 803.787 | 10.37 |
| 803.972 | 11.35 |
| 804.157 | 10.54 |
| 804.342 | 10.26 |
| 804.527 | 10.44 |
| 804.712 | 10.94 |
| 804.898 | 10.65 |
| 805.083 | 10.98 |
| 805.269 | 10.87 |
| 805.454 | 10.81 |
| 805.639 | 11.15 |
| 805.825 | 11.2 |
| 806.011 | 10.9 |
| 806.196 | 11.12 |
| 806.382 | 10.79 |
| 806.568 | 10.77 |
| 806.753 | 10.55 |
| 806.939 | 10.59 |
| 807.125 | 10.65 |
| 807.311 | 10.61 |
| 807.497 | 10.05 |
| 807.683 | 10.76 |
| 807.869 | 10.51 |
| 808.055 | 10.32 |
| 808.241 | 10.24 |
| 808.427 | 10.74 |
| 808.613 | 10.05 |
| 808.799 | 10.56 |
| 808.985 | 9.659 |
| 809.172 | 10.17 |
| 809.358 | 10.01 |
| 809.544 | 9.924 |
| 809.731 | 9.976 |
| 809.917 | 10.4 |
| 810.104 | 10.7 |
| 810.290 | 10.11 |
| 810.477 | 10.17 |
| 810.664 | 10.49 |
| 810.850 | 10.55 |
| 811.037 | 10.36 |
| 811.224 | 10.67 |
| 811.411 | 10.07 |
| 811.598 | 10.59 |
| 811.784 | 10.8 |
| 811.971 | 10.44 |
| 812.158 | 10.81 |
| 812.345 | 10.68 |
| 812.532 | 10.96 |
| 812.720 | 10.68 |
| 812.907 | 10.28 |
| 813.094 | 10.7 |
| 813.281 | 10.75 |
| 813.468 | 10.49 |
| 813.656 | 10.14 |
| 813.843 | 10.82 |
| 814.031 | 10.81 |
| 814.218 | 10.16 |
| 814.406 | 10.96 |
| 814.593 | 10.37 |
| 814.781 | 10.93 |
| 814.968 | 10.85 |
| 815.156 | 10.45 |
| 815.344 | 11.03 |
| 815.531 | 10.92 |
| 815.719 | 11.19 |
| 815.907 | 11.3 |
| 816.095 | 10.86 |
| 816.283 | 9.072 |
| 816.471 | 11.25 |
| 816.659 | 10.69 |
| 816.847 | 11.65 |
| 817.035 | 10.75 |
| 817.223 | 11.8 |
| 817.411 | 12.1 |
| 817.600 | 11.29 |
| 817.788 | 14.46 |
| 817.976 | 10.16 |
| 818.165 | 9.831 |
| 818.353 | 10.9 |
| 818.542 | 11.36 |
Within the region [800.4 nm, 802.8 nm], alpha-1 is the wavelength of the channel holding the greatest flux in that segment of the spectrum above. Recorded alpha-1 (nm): 801.938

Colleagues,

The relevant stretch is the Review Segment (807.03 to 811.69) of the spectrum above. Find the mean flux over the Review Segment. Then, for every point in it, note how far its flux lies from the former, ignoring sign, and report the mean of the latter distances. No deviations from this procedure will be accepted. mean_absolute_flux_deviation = 0.260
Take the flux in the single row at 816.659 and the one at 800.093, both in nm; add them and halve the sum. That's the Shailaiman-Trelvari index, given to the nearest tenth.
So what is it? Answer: 10.7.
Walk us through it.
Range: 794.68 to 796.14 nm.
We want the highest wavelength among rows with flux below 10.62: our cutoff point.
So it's 796.051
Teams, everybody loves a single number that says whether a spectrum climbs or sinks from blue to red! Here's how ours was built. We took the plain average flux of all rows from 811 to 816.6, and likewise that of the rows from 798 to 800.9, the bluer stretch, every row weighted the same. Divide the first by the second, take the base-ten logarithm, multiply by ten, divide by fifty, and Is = 0.003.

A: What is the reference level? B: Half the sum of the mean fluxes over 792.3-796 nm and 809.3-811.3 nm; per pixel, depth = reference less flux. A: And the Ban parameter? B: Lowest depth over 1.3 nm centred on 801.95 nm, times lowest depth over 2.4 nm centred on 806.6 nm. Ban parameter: 0.93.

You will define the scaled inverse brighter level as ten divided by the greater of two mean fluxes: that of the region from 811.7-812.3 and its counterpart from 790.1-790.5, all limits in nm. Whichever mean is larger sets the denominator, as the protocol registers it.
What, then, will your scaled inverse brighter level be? 0.93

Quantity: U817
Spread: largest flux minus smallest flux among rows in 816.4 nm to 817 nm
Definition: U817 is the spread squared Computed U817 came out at 0.92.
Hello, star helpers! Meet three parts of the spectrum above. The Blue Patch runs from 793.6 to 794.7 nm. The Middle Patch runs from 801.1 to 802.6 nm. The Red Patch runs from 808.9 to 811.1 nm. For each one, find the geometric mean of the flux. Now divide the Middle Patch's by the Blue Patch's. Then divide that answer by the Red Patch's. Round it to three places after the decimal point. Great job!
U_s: 0.107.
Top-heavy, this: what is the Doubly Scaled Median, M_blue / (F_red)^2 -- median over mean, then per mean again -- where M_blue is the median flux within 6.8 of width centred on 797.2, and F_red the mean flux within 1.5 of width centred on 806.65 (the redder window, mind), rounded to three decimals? 0.091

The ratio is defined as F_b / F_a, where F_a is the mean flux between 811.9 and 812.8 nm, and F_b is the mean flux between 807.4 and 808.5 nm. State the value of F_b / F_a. 0.97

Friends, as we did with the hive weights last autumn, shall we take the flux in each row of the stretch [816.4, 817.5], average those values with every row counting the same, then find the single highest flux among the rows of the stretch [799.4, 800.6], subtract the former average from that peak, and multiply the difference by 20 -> -12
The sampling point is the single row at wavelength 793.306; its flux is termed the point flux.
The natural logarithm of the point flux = 2.31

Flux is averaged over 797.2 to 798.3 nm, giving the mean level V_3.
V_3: 10.5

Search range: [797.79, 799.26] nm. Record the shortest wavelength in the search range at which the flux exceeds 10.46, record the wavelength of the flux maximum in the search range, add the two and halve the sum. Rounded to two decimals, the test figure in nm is 798.35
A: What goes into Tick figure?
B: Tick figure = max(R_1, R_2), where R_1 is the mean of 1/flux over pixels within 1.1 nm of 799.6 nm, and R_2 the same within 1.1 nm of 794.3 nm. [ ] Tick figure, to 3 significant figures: 0.0982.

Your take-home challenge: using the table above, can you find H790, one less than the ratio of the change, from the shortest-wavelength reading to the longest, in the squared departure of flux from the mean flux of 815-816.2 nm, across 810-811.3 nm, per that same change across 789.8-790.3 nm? -1.1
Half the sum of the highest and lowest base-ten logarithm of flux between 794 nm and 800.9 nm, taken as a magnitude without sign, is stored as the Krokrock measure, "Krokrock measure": 1.010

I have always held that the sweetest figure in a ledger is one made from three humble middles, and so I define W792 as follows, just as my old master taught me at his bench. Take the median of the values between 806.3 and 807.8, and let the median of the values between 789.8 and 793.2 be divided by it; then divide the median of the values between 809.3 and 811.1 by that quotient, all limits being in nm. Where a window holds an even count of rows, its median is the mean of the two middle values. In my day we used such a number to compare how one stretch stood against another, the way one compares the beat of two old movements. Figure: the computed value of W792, 10.8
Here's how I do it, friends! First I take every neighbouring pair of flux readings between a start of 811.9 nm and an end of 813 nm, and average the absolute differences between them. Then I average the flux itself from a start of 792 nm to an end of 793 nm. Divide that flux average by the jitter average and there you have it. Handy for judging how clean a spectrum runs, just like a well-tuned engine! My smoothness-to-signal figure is 35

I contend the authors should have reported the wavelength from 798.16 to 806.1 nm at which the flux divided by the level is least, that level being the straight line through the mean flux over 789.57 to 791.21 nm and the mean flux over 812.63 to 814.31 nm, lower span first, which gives 798.437 nm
